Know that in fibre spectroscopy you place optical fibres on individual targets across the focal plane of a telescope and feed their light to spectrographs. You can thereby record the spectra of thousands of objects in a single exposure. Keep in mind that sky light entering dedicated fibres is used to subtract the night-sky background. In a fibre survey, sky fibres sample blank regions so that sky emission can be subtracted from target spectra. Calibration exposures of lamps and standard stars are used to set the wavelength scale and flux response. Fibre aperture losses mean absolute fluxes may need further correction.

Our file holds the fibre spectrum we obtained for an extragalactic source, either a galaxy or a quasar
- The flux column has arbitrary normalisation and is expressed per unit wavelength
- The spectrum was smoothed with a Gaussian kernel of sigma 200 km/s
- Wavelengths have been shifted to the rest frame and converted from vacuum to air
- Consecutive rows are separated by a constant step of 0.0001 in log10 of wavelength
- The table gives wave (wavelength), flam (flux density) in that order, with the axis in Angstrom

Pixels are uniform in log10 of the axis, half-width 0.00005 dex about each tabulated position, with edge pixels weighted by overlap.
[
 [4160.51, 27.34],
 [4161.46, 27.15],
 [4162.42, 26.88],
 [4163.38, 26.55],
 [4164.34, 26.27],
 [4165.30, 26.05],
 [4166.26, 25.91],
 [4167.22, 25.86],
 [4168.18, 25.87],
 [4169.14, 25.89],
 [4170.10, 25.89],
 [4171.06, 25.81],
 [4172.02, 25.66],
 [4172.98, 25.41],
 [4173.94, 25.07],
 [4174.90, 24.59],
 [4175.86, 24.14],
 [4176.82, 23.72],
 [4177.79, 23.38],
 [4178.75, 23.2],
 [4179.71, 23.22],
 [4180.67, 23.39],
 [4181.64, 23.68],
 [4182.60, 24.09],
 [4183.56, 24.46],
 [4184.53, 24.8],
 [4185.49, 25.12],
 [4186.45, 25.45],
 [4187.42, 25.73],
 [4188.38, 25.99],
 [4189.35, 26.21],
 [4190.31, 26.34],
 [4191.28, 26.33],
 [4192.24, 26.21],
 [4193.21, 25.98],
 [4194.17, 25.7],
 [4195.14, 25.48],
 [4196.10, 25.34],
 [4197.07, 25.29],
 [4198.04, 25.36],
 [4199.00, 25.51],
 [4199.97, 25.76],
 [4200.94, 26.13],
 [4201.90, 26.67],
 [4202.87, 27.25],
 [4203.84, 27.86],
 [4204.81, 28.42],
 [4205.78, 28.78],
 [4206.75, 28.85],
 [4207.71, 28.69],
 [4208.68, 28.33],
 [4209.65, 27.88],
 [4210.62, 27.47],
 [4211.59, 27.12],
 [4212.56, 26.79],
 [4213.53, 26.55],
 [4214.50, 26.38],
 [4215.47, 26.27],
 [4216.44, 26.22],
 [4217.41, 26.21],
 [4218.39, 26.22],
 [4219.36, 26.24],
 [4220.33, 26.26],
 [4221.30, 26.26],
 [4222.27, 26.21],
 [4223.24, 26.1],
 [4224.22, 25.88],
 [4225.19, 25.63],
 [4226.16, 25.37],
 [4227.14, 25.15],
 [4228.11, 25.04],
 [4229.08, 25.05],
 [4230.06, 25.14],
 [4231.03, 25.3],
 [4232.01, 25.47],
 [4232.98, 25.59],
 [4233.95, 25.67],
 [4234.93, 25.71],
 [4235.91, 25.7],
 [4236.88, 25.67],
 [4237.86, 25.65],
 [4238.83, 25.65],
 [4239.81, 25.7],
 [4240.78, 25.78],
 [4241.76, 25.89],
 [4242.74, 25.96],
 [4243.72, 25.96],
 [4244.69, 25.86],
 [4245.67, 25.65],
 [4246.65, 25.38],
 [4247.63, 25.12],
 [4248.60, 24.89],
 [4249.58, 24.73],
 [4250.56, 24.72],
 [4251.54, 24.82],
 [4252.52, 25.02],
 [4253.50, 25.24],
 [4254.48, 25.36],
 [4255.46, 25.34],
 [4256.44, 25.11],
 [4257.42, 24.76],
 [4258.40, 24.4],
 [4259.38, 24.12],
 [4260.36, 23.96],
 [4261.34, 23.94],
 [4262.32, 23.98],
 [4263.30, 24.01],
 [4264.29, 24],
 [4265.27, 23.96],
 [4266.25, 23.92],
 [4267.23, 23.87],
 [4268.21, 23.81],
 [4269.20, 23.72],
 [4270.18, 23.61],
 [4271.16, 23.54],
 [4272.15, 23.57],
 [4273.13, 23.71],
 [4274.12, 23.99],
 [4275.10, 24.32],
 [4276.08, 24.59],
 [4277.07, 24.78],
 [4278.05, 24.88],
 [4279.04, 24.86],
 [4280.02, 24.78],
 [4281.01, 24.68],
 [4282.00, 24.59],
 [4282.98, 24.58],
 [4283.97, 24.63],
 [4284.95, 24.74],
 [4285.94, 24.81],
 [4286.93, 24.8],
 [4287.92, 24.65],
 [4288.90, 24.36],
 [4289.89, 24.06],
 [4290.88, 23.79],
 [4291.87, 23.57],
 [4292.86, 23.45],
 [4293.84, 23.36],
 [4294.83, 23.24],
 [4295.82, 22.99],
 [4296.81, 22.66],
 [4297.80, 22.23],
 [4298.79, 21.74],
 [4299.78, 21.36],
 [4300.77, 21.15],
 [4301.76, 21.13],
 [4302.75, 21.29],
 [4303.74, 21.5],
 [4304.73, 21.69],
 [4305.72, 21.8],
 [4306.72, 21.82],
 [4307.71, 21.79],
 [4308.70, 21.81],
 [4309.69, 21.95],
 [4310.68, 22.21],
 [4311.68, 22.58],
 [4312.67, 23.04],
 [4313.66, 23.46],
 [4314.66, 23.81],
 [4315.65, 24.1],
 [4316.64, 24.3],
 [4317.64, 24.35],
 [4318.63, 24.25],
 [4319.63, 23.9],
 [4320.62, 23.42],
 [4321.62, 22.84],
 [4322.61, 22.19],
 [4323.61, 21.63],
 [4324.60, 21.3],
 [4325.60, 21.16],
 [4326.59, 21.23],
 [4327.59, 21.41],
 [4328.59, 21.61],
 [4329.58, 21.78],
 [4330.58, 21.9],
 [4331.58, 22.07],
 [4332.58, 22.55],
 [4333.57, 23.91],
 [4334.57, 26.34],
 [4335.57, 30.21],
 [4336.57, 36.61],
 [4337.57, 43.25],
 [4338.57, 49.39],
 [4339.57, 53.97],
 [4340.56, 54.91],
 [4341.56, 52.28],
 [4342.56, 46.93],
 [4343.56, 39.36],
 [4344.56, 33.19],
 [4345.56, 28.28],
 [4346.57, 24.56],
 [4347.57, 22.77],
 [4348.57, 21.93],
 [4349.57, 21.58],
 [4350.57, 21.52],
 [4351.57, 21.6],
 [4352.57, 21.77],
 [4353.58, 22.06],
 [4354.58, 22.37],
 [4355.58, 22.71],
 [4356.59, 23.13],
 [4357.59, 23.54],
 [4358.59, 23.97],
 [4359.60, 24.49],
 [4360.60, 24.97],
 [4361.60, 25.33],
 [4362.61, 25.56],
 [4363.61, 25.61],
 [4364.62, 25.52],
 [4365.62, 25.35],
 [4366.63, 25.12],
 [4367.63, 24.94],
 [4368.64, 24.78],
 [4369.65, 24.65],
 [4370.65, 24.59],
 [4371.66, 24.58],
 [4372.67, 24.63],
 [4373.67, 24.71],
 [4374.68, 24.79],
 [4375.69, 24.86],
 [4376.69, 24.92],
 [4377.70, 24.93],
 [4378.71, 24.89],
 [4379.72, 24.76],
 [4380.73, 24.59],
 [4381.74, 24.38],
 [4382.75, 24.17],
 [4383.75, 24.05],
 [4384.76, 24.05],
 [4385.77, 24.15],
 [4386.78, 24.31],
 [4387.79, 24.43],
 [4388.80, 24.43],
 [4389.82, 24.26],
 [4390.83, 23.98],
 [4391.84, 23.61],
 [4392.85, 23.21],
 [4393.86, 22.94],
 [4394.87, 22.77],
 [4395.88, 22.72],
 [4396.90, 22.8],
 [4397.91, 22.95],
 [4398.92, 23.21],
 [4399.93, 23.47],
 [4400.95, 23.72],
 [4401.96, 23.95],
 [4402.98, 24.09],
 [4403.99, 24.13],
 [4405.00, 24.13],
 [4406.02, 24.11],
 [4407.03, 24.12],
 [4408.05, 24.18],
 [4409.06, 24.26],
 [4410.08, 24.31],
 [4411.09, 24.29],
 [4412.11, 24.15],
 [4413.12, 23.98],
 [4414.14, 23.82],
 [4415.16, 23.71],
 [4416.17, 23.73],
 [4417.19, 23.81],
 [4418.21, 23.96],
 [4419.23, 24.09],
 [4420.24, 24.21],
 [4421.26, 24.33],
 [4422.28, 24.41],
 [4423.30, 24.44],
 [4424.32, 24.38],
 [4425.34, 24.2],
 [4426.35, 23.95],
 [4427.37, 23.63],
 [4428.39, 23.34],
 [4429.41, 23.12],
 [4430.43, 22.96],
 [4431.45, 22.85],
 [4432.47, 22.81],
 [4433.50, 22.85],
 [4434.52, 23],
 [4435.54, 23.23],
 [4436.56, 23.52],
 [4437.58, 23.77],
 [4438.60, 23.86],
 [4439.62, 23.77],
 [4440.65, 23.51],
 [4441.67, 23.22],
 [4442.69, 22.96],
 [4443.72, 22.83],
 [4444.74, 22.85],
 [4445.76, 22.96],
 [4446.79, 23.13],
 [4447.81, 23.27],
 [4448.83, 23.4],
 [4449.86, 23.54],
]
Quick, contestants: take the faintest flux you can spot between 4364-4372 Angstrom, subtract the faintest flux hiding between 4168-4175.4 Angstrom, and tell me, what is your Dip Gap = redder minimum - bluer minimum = 0.0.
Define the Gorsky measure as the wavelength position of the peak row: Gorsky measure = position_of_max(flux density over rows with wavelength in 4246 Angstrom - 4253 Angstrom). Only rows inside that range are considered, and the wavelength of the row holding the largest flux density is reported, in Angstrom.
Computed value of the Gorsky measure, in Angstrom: 4246.65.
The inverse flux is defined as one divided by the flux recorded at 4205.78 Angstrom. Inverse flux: 0.0347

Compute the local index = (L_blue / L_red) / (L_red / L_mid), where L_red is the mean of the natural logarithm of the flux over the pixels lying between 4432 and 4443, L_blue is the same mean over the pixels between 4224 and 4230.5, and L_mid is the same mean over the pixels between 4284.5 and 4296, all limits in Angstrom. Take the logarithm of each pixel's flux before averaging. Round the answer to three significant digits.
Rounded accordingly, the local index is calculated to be 1.04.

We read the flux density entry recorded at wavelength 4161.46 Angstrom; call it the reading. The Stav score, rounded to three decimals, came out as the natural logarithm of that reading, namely 3.301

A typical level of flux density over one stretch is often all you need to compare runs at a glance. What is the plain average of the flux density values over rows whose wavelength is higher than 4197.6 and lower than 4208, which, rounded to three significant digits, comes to 27.2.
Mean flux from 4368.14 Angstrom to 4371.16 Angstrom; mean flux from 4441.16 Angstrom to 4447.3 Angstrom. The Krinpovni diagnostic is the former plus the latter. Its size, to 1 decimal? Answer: 47.7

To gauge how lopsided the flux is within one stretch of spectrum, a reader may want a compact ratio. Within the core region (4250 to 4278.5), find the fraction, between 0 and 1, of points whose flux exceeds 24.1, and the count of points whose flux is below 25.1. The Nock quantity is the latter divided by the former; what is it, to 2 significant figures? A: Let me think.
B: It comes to 52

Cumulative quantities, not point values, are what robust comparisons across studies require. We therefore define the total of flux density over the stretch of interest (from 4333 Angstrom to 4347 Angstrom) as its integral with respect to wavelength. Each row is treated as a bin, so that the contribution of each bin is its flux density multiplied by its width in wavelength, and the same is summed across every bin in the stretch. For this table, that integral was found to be 543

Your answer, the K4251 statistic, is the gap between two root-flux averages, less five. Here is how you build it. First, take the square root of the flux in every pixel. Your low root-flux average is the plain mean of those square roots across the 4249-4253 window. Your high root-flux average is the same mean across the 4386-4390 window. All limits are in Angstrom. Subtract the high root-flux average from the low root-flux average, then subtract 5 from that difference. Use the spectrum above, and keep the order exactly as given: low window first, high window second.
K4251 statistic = -4.95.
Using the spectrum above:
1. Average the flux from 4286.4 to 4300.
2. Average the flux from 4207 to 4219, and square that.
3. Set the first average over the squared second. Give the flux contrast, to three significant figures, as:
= 0.0319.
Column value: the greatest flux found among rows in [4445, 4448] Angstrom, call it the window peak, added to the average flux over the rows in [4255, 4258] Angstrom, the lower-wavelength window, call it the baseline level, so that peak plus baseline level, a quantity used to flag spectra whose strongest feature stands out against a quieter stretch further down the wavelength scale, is 48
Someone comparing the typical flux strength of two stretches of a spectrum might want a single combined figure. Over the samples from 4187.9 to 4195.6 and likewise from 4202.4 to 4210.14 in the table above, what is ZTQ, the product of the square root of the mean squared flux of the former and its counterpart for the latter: 736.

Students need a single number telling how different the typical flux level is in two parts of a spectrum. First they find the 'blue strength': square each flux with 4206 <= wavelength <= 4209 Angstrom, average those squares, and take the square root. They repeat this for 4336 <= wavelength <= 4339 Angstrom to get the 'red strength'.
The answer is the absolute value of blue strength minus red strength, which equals 14.8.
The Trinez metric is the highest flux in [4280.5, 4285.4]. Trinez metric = 24.74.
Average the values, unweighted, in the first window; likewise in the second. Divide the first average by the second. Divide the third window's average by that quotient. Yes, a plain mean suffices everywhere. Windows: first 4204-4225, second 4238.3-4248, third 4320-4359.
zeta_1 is 26.8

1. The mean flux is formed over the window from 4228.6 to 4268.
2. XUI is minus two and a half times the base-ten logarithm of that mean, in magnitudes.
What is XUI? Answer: -3.50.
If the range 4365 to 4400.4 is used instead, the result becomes -3.46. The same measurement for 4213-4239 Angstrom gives -3.53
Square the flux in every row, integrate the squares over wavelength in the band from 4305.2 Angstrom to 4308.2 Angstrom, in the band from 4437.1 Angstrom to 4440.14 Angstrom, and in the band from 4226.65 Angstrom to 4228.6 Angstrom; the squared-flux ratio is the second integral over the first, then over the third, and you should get 0.0010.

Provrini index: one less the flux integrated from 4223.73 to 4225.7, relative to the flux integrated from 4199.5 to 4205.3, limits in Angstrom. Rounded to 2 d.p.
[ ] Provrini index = 0.68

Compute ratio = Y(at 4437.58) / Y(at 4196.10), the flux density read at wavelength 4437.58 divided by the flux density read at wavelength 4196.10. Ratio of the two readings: 0.94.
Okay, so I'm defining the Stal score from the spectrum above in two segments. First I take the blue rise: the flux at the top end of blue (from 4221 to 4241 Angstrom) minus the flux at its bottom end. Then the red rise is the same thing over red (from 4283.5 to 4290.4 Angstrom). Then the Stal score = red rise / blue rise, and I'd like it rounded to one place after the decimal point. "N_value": 1.2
